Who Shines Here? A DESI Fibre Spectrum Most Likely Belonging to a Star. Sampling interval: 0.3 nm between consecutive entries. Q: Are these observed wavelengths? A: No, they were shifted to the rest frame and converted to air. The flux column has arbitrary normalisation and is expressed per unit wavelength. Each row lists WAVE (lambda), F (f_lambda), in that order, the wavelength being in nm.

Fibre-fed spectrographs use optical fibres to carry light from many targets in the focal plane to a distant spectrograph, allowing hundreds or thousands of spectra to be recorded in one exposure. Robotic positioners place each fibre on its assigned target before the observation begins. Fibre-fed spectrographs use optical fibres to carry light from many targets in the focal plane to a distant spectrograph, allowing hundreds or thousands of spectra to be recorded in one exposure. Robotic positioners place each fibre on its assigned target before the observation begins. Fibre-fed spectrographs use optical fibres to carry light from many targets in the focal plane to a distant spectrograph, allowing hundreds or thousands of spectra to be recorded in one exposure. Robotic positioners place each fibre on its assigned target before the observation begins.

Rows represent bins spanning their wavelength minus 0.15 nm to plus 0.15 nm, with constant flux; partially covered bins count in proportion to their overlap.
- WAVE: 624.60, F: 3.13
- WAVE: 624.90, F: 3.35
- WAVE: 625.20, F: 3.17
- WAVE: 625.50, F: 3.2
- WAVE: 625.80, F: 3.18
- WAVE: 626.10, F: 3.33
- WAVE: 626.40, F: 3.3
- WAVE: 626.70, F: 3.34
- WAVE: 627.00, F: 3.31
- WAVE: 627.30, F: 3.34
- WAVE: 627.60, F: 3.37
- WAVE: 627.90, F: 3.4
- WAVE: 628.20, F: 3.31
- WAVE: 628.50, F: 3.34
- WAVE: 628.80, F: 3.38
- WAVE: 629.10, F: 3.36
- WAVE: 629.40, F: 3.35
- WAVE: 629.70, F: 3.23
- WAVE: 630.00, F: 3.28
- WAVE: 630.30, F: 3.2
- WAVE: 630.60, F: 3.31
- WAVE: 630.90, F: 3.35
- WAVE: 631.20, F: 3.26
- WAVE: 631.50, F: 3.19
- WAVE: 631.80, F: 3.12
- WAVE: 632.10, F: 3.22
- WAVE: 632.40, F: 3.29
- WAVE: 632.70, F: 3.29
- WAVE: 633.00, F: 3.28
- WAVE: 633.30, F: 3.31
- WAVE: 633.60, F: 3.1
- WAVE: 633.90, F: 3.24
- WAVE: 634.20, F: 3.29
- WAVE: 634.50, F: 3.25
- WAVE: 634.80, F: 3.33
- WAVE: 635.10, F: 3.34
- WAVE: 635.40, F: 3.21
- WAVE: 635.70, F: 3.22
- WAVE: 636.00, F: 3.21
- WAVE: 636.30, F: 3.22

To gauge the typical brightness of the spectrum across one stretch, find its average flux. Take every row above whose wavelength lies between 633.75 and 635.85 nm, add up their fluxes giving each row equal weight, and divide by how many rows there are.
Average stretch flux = 3.27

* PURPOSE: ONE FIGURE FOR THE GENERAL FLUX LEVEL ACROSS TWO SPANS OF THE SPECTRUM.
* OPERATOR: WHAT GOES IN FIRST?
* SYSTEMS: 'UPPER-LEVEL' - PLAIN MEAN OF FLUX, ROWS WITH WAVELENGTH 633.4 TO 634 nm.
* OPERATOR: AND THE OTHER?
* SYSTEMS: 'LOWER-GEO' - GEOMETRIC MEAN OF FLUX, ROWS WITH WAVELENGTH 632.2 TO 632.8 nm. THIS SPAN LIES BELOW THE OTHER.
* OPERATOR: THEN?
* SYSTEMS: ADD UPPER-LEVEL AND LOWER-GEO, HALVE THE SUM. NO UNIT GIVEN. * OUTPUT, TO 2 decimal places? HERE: 3.23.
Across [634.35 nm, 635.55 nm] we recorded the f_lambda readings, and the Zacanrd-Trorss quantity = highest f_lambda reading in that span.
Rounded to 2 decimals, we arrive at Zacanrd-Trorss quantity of 3.34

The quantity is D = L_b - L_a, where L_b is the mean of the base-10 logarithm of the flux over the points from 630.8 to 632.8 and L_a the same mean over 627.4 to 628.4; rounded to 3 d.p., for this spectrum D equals -0.015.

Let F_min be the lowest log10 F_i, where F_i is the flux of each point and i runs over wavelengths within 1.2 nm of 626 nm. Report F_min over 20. 0.0251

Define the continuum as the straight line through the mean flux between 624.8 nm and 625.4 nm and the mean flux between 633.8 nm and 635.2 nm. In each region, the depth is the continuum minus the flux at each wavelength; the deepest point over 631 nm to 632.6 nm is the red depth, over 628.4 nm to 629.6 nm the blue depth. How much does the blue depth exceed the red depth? -0.23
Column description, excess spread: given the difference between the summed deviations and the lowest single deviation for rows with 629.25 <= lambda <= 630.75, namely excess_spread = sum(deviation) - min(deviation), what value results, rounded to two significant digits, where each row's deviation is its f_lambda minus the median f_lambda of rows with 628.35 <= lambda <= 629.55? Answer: -0.25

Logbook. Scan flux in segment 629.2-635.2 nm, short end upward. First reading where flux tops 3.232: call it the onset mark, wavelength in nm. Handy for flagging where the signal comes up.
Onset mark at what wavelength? 629.40 nm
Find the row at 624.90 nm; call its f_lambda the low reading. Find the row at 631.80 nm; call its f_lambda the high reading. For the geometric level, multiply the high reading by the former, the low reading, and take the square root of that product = 3.23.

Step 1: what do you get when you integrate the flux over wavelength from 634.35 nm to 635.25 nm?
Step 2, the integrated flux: 2.98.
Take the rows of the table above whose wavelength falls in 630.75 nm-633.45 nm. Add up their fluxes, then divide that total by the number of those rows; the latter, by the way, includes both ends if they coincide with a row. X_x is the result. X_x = 3.26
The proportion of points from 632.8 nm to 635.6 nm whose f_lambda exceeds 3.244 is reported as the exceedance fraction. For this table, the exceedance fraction 0.67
